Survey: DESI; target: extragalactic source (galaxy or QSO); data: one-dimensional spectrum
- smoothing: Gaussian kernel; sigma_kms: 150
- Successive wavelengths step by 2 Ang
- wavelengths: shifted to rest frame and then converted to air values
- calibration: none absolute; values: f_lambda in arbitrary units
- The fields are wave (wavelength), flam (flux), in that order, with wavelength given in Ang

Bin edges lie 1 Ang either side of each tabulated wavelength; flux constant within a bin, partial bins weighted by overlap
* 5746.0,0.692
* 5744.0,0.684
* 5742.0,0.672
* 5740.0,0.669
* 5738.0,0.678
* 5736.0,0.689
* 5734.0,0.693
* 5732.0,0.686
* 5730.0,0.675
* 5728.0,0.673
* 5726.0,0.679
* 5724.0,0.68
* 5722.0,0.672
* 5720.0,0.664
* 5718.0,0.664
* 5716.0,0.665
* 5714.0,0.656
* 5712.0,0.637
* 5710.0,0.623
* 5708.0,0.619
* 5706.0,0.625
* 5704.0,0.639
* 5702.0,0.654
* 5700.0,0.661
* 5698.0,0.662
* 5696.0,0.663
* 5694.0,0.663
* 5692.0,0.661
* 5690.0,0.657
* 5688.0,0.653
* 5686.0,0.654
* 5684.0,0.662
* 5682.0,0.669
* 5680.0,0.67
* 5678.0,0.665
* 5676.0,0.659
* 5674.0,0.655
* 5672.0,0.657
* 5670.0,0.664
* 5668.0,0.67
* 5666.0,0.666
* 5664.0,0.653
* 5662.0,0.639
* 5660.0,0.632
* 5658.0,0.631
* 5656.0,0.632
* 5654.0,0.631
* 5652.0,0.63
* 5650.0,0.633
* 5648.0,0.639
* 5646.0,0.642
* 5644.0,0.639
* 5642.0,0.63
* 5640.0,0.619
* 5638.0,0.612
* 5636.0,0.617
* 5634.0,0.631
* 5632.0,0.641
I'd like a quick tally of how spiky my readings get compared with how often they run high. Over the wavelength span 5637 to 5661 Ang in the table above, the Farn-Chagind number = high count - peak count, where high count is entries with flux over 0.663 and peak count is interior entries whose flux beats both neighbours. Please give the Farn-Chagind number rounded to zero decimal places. -2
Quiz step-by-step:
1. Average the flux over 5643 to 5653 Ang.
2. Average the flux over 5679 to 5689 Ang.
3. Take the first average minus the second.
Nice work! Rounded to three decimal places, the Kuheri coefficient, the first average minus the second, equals -0.025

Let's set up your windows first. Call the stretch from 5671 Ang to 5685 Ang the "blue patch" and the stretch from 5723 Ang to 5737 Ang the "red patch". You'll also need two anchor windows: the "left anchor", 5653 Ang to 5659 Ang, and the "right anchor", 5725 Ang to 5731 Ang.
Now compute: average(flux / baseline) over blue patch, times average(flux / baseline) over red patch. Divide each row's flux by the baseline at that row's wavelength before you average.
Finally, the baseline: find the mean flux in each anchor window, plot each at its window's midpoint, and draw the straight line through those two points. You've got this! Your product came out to 1.04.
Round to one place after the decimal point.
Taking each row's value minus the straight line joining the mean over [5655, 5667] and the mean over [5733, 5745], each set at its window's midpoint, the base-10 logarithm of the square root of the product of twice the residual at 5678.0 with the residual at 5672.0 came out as -1.8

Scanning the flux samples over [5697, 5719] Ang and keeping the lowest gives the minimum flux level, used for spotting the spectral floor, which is 0.619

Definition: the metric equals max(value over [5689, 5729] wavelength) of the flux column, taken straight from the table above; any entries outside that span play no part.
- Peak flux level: 0.68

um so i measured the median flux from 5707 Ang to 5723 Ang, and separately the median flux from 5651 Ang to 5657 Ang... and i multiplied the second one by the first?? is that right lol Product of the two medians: 0.42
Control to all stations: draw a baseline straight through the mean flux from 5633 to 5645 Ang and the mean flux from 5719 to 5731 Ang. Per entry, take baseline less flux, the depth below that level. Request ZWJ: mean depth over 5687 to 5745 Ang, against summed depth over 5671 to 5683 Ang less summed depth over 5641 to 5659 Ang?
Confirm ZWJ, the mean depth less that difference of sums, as 0.07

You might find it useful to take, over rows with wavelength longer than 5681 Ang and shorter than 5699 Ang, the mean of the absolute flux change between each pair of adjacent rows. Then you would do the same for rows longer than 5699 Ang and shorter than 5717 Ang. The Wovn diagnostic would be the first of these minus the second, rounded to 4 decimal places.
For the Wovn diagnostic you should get -0.0076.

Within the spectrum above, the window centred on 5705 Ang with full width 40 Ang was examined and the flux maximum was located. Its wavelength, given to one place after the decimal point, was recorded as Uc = 5724.0 Ang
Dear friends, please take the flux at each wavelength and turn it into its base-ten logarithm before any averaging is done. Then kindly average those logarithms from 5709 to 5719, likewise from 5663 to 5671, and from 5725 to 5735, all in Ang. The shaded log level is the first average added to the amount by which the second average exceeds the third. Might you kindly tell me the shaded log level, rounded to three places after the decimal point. -0.199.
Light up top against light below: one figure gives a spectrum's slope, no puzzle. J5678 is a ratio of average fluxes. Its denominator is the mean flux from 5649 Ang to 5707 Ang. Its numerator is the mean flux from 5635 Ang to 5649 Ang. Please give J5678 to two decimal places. 0.96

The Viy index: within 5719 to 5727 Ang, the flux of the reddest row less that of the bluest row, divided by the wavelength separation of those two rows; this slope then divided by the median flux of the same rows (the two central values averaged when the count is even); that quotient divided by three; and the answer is 0.0012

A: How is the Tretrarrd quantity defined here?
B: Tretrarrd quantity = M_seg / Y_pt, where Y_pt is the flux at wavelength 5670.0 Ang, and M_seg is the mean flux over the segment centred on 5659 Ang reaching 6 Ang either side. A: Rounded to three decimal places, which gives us 0.958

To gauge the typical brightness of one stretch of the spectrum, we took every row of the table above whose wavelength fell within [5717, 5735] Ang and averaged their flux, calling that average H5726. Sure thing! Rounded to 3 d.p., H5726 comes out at 0.676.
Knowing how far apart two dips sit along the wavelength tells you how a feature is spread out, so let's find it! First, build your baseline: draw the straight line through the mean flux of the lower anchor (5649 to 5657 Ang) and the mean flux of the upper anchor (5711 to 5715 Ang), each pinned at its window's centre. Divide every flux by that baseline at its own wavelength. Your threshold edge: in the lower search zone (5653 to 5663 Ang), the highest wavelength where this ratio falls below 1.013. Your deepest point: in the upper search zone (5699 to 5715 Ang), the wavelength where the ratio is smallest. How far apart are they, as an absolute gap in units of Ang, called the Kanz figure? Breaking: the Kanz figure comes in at 46 Ang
